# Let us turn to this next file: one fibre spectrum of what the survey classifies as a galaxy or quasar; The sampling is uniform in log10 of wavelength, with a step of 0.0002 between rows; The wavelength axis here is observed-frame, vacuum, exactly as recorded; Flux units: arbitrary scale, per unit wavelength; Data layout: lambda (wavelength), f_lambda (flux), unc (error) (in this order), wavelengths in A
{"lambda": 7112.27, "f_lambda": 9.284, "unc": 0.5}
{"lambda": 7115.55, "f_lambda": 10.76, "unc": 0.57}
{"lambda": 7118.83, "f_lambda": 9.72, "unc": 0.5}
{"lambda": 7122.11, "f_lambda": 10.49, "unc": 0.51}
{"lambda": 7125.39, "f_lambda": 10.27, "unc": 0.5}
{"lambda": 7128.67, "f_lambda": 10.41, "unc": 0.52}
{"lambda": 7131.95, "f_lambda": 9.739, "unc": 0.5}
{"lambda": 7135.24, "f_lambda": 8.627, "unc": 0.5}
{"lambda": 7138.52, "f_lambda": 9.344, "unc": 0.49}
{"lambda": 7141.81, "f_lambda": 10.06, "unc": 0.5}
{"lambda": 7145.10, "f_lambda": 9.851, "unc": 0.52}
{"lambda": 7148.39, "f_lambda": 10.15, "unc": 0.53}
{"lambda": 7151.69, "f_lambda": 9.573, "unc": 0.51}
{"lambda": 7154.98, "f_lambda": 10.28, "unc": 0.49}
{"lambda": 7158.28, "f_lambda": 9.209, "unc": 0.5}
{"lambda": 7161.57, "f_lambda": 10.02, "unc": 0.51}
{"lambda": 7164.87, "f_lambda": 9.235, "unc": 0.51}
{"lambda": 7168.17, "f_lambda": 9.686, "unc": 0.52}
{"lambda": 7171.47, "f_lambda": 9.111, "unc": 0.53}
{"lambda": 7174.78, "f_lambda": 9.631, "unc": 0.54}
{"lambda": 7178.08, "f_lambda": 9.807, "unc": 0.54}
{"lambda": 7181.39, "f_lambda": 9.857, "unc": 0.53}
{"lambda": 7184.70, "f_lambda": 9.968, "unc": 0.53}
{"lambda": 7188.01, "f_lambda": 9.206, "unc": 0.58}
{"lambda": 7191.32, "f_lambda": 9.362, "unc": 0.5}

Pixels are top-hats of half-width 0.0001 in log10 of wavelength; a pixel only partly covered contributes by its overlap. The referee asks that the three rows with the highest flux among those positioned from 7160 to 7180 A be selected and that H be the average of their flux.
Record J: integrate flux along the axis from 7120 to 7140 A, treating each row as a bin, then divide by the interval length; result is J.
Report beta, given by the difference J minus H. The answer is 0.0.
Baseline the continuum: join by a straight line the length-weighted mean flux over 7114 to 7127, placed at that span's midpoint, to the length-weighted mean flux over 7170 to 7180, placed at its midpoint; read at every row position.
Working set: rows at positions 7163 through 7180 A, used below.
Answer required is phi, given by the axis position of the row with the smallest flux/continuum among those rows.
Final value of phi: 7171.47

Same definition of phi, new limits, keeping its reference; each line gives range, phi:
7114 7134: 7118.83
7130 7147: 7135.24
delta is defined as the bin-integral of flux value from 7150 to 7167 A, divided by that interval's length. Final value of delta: 9.66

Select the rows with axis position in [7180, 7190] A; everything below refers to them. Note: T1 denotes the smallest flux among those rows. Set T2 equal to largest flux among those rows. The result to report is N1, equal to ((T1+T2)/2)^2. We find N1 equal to 92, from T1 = 9.206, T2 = 9.968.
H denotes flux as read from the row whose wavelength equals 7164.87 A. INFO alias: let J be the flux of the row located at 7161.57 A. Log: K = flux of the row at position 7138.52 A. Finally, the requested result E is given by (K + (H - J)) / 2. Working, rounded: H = 9.235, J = 10.02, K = 9.344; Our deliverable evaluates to 4.3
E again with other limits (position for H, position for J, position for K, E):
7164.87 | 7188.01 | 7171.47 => 4.6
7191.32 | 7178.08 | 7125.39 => 4.9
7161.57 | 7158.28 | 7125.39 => 5.5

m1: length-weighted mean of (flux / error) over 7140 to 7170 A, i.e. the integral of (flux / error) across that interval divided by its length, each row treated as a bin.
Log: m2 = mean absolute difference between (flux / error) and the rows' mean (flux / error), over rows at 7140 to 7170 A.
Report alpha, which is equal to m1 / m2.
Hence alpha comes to 27.3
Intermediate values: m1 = 19.2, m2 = 0.702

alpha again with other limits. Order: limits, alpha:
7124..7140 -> 21.7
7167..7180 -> 40.7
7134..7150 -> 28.7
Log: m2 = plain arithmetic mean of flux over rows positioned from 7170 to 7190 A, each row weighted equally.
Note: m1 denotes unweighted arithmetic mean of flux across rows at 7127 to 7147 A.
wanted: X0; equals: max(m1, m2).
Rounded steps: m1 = 9.672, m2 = 9.60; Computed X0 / 9.672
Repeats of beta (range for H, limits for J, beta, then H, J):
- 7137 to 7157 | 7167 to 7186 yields -0.5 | 10.2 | 9.67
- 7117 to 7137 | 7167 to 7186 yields -0.7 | 10.4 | 9.67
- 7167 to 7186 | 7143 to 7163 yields 0.0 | 9.9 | 9.85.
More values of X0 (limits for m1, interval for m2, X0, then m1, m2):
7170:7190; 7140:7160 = 9.854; 9.597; 9.85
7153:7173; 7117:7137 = 9.876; 9.590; 9.88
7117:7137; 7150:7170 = 9.876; 9.876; 9.67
